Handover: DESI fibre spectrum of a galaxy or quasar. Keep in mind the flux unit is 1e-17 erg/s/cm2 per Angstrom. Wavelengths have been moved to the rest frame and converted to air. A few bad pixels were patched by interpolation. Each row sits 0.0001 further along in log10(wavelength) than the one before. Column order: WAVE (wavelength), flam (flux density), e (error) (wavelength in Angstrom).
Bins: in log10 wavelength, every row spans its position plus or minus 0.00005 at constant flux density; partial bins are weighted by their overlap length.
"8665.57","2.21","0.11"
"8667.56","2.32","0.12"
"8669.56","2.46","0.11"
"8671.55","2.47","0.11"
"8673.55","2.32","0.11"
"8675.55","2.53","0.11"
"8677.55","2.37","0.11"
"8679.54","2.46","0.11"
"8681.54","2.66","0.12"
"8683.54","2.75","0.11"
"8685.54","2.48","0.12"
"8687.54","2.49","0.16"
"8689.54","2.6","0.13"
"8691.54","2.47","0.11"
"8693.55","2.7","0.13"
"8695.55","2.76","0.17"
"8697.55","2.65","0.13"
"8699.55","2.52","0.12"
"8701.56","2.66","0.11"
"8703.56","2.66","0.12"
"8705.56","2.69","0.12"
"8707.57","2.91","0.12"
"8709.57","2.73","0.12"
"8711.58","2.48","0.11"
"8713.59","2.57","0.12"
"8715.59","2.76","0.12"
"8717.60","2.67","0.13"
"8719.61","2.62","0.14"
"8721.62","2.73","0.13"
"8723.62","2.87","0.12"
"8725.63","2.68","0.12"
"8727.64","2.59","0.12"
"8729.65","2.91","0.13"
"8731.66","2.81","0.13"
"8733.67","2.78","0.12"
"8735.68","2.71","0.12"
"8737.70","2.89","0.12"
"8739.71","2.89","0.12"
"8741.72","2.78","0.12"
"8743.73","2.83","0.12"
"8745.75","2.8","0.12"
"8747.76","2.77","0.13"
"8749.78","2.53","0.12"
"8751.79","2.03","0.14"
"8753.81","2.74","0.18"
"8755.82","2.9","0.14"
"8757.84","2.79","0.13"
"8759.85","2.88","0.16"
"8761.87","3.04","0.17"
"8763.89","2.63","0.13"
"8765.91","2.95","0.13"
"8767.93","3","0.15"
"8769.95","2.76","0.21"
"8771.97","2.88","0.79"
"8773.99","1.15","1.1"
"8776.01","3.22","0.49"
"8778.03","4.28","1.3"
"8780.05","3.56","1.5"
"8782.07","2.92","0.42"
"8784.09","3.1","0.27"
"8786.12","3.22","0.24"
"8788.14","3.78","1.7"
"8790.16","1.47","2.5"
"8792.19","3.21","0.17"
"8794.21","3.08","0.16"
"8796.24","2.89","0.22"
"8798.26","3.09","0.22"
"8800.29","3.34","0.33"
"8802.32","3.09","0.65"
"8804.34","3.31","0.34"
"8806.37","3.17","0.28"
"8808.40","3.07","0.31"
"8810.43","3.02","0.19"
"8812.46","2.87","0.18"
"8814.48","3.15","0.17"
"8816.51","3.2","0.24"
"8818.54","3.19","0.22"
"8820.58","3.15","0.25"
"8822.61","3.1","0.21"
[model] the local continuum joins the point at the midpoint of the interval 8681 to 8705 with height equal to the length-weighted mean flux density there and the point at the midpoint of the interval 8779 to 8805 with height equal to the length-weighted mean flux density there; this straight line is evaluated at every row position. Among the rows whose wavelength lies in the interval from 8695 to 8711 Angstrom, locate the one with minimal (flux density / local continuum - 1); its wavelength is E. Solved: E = 8699.55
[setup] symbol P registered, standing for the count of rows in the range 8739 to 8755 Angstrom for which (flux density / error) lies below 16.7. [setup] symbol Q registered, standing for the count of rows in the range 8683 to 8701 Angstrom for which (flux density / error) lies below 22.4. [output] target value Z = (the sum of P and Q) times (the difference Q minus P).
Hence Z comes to 45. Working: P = 2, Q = 7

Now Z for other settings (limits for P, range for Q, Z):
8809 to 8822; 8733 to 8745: -25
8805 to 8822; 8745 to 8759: -13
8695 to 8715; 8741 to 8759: 35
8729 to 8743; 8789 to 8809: 100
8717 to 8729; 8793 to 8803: 25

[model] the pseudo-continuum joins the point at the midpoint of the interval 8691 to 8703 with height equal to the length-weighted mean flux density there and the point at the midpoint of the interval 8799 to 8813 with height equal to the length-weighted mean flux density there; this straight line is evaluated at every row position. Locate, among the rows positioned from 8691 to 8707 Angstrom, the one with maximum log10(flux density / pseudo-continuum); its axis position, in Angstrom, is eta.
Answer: 8695.55 Angstrom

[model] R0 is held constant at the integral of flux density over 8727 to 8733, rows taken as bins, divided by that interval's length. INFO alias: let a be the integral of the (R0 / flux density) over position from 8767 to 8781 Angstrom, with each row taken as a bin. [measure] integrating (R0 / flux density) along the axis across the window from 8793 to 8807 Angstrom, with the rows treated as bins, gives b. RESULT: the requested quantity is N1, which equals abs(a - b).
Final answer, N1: 2.83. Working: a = 15.3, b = 12.4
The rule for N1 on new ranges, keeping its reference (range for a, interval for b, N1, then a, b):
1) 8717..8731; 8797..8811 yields 1.94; 14.3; 12.4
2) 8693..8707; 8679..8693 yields 0.58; 14.6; 15.2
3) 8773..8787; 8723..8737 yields 0.75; 14.9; 14.1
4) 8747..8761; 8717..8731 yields 0.51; 14.8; 14.3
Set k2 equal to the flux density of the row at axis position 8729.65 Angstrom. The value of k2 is 2.91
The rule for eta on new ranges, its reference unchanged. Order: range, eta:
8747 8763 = 8761.87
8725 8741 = 8729.65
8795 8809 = 8800.29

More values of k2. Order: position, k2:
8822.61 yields 3.1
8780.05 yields 3.56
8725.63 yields 2.68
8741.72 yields 2.78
